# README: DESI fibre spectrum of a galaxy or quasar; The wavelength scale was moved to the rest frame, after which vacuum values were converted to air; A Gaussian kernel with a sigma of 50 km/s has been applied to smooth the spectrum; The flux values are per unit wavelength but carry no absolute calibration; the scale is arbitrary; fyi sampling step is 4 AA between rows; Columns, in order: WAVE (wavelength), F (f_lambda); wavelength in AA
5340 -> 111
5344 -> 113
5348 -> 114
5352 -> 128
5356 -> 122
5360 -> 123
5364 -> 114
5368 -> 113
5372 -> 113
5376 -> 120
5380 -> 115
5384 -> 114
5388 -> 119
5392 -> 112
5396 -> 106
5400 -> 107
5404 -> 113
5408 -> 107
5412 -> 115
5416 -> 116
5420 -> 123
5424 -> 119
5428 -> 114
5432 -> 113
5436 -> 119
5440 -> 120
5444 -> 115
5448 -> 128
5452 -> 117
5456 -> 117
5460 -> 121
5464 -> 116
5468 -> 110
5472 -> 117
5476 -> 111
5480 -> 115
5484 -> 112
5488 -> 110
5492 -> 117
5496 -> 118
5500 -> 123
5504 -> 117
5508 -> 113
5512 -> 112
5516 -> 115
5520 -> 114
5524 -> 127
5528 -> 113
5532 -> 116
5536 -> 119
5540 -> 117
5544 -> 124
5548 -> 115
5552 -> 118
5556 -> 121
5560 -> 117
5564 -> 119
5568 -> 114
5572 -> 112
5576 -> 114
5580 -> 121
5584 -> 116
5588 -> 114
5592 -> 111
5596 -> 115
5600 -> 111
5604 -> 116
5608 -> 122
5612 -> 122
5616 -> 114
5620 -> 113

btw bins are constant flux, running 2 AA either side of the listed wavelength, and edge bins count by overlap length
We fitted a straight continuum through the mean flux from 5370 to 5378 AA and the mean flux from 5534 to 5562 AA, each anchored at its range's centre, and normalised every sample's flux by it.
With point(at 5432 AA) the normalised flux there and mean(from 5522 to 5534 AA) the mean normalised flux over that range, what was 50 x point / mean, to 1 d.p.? 48.1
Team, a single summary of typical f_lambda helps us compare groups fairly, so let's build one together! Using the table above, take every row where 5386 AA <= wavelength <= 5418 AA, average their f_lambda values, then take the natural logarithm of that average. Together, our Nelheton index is 4.72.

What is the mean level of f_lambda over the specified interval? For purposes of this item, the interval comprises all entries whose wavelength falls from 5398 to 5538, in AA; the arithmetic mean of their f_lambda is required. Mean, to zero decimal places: 116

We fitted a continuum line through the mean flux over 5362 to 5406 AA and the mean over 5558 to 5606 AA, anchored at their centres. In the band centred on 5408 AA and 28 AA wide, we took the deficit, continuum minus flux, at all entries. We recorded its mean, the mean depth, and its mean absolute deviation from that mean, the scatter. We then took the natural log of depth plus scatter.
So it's 1.8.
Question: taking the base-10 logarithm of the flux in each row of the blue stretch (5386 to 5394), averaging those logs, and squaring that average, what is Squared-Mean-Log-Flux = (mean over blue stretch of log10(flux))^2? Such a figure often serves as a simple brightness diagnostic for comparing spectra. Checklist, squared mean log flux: 4.25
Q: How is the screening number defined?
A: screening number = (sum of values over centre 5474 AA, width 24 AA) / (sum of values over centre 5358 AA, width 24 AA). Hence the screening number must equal 0.954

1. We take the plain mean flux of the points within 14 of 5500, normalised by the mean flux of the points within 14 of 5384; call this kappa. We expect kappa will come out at 1.01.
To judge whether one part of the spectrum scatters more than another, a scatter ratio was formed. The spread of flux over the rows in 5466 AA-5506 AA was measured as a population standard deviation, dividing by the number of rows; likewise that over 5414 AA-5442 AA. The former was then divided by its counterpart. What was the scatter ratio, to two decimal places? 1.22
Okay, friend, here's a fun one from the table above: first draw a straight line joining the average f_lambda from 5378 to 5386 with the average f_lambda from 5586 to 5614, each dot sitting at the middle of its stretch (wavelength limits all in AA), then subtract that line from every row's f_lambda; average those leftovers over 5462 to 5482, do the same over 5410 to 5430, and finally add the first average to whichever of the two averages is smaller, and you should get -2.52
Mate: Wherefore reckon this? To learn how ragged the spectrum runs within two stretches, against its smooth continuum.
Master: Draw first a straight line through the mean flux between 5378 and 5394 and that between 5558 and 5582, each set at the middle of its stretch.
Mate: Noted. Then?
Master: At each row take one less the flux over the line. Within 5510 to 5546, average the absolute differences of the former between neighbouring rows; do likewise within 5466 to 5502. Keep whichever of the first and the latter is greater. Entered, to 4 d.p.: 0.0496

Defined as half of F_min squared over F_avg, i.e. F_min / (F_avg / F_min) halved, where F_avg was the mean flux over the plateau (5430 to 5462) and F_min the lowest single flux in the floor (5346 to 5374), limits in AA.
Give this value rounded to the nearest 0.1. 53.8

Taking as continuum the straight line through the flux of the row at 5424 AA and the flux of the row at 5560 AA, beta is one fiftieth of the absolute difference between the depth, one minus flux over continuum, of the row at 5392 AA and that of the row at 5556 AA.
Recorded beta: 0.0019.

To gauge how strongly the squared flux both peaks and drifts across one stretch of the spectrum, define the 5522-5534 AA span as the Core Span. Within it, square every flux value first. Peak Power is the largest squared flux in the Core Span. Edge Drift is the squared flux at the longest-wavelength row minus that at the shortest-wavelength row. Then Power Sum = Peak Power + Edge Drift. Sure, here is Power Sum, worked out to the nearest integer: 13456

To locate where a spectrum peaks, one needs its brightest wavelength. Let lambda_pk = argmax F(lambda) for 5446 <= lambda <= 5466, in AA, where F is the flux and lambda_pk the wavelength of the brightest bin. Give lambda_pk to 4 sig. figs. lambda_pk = 5448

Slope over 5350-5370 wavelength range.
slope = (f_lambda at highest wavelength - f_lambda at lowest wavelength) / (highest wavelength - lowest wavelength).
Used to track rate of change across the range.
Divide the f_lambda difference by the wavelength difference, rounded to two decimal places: -0.94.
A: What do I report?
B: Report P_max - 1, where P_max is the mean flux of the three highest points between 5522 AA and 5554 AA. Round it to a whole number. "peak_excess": 122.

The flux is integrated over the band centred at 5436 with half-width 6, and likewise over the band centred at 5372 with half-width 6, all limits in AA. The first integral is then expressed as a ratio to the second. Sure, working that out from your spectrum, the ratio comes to 1.02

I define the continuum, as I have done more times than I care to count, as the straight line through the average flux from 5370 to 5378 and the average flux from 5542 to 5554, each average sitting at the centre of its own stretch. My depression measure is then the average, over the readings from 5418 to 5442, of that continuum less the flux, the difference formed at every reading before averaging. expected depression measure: -1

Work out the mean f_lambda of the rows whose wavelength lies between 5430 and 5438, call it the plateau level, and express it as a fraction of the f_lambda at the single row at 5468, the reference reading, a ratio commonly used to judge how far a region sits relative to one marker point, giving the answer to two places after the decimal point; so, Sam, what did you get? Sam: 1.05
